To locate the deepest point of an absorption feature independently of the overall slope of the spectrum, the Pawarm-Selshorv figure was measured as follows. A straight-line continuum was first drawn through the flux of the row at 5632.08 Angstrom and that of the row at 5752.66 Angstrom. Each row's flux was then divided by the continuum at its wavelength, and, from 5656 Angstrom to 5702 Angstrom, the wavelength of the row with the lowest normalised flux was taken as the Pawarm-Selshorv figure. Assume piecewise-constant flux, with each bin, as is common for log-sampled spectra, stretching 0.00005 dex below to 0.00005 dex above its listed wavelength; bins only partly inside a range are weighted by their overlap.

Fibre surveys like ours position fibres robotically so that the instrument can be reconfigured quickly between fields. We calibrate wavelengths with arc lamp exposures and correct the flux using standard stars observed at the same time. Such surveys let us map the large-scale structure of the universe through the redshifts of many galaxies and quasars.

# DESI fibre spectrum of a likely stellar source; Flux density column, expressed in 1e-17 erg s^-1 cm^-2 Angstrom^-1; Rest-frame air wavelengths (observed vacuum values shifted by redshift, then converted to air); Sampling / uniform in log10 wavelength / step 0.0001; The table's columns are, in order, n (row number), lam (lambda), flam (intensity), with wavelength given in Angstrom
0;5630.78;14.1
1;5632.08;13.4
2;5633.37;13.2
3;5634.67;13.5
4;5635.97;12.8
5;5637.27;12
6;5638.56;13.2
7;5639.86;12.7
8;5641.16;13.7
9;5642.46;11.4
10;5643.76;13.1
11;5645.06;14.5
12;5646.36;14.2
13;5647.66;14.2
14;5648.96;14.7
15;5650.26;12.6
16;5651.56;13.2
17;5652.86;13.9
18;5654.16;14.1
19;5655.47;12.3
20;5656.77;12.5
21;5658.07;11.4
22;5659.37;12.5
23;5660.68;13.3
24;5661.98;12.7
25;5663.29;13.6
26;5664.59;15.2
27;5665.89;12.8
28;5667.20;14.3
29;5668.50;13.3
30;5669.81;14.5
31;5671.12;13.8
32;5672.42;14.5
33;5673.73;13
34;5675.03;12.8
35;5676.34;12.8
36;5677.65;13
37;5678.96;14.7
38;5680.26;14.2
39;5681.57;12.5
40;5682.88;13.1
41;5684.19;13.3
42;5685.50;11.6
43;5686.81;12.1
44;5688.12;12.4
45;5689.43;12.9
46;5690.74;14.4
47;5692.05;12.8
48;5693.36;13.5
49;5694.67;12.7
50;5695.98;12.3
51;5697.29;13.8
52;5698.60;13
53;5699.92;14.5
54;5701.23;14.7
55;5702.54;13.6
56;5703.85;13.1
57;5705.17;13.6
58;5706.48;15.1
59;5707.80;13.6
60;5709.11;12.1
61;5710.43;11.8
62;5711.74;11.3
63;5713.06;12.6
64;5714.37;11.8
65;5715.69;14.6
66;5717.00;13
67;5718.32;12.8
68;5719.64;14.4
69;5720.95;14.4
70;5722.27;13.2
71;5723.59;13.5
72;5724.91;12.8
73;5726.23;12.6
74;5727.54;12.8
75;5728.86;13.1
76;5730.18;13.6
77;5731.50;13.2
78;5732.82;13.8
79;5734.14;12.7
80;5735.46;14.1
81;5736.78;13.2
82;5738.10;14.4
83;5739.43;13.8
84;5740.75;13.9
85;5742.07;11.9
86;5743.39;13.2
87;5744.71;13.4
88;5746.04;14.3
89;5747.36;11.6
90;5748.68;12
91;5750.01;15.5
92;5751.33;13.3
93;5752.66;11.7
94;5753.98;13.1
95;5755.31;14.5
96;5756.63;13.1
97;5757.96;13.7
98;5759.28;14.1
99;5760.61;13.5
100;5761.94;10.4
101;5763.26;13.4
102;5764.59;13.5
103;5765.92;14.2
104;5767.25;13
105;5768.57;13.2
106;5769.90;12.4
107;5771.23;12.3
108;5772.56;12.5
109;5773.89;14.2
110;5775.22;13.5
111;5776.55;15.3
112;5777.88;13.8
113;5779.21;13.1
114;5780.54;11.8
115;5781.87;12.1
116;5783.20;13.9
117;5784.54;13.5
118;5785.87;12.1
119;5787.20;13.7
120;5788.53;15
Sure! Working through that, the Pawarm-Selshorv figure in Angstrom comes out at 5658.07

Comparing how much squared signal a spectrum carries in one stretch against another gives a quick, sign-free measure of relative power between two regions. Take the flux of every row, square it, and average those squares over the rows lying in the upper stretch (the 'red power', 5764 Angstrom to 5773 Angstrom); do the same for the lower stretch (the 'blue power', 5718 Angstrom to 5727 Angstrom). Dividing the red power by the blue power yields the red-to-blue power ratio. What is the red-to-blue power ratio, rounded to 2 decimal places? 0.94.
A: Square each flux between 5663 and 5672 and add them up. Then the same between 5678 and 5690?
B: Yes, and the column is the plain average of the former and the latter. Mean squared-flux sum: 1443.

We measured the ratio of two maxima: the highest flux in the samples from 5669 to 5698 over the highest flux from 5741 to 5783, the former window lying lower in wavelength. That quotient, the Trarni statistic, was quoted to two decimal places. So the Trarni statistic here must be 0.95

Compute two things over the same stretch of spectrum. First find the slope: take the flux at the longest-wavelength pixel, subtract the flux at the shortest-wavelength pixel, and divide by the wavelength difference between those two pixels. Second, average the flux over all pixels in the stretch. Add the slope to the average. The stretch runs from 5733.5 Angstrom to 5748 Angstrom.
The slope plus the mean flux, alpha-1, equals 13.2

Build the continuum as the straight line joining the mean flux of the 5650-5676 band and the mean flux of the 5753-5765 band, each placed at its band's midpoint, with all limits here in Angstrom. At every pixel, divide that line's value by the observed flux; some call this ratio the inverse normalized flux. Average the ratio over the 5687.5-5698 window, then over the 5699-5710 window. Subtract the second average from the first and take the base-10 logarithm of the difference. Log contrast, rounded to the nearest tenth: -1.3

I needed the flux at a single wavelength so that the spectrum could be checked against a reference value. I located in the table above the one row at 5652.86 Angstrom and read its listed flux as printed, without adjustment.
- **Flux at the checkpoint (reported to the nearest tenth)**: 13.9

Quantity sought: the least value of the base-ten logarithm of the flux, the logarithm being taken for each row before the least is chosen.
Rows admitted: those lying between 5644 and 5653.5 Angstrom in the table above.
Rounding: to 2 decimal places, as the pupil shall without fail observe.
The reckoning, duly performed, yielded 1.10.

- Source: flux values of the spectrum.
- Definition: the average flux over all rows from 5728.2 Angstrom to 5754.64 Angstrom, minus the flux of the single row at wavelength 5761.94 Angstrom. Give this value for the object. 2.9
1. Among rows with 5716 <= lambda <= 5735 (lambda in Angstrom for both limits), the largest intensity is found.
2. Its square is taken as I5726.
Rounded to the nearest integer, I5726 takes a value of 207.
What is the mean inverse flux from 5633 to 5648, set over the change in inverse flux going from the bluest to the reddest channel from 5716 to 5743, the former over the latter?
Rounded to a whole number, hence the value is 11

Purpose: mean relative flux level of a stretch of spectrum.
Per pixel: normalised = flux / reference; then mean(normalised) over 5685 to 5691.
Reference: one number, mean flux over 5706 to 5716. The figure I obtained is 0.99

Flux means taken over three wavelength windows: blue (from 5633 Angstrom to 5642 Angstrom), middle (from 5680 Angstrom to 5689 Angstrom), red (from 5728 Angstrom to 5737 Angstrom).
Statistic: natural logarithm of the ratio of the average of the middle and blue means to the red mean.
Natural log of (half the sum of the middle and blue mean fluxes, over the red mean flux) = -0.04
